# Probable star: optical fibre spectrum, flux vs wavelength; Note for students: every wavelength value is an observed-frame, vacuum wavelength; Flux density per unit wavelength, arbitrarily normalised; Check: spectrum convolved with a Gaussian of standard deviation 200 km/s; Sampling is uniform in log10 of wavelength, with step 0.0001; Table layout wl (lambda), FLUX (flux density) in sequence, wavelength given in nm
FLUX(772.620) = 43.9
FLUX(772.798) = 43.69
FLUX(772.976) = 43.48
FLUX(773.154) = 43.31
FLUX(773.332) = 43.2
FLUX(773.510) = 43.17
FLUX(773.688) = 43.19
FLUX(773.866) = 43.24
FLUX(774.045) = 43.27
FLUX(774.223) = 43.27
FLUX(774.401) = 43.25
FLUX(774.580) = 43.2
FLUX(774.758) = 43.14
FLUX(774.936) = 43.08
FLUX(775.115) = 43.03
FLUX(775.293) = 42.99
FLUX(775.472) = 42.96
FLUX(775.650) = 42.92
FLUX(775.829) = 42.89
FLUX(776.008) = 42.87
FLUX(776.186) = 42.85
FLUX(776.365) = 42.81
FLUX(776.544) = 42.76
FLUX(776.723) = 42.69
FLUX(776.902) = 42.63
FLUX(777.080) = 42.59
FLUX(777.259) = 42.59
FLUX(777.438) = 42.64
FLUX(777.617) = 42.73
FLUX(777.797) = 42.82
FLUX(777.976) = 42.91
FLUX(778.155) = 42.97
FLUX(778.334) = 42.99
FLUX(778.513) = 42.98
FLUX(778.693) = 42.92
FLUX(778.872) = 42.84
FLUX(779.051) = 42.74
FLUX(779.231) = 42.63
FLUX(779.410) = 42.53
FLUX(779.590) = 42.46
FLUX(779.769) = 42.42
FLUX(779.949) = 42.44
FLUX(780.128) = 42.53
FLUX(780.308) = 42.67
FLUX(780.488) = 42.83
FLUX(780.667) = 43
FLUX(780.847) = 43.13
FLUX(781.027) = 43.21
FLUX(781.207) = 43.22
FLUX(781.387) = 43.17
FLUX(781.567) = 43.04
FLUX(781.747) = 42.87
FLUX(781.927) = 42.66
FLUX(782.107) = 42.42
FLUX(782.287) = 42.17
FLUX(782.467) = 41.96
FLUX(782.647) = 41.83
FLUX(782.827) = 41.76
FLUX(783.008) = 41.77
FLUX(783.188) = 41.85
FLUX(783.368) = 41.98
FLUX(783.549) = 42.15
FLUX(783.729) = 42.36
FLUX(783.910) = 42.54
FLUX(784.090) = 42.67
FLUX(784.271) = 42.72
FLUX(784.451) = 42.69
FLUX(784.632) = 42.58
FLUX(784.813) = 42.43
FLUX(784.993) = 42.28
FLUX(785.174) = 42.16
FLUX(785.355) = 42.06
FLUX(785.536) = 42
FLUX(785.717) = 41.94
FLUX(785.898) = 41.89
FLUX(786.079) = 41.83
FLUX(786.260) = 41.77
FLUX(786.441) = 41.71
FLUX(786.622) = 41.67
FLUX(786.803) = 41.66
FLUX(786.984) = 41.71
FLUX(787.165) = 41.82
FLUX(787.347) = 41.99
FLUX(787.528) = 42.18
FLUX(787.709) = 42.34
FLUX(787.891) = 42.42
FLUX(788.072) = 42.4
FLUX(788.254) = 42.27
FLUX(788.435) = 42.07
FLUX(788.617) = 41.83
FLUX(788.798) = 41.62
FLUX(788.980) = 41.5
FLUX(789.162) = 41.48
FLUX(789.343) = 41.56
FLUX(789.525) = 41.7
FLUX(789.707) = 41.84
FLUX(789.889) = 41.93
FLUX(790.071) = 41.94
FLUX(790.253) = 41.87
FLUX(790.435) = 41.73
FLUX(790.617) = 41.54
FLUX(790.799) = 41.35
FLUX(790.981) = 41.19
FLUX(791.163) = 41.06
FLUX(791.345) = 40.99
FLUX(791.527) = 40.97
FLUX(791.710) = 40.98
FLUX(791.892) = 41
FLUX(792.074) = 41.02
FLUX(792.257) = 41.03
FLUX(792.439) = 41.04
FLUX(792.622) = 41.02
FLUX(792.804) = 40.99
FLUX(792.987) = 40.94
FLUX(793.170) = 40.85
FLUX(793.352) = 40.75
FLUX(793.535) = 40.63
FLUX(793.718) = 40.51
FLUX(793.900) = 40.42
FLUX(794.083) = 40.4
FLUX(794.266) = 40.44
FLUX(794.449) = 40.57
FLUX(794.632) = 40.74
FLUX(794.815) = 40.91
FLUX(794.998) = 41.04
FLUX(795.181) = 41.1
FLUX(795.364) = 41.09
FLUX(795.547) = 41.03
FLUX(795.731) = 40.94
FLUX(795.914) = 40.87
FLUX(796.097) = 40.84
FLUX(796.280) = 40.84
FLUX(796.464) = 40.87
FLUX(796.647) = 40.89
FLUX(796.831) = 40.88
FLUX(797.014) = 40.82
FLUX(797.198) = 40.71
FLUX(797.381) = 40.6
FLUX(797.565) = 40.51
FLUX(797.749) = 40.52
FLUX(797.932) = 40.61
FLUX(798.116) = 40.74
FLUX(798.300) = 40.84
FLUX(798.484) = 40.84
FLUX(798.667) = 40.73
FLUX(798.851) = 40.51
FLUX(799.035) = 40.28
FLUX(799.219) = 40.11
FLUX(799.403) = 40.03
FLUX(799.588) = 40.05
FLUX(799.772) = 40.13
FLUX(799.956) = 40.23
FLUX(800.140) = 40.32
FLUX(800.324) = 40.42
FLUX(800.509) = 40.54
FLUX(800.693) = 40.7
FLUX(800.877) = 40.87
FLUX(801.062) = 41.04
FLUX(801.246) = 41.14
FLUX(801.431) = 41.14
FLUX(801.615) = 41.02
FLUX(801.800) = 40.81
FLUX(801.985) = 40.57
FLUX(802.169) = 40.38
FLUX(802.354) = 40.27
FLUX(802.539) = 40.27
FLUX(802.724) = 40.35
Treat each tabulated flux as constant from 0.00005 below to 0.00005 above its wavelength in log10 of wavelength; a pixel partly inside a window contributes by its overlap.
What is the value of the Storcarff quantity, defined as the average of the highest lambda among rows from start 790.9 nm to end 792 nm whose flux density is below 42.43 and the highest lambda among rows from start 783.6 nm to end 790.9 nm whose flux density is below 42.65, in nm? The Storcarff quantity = 791.35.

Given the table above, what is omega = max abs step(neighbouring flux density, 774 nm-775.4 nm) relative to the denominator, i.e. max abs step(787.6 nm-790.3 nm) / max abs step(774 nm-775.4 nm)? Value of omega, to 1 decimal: 4.0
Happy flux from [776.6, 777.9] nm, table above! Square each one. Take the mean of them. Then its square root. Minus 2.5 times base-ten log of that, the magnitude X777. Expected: -4.08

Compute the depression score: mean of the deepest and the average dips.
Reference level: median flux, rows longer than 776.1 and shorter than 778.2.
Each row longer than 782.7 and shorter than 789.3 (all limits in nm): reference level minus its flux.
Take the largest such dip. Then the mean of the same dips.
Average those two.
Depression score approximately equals 1.0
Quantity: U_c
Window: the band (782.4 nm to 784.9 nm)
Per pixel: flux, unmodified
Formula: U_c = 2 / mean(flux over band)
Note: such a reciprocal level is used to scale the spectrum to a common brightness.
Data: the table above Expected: 0.0474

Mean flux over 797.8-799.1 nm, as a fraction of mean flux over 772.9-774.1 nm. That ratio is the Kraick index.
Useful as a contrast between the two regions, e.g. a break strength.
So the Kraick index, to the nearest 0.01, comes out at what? 0.94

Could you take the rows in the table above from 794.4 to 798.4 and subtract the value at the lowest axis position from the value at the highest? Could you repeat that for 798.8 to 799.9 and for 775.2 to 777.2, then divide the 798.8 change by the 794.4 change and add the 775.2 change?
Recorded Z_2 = -1.8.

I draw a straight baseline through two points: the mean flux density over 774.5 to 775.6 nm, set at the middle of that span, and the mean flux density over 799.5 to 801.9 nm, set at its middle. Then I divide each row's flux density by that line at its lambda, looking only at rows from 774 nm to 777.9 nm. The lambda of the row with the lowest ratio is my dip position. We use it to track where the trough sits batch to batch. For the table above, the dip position 777.080 nm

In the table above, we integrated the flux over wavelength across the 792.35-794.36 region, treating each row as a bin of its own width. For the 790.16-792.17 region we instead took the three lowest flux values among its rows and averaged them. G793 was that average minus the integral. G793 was -40.9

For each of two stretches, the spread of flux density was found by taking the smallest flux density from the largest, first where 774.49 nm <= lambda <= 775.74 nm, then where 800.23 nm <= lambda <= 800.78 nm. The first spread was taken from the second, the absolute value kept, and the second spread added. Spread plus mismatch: 0.28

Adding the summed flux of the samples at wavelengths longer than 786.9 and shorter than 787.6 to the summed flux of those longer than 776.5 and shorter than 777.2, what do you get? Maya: 338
